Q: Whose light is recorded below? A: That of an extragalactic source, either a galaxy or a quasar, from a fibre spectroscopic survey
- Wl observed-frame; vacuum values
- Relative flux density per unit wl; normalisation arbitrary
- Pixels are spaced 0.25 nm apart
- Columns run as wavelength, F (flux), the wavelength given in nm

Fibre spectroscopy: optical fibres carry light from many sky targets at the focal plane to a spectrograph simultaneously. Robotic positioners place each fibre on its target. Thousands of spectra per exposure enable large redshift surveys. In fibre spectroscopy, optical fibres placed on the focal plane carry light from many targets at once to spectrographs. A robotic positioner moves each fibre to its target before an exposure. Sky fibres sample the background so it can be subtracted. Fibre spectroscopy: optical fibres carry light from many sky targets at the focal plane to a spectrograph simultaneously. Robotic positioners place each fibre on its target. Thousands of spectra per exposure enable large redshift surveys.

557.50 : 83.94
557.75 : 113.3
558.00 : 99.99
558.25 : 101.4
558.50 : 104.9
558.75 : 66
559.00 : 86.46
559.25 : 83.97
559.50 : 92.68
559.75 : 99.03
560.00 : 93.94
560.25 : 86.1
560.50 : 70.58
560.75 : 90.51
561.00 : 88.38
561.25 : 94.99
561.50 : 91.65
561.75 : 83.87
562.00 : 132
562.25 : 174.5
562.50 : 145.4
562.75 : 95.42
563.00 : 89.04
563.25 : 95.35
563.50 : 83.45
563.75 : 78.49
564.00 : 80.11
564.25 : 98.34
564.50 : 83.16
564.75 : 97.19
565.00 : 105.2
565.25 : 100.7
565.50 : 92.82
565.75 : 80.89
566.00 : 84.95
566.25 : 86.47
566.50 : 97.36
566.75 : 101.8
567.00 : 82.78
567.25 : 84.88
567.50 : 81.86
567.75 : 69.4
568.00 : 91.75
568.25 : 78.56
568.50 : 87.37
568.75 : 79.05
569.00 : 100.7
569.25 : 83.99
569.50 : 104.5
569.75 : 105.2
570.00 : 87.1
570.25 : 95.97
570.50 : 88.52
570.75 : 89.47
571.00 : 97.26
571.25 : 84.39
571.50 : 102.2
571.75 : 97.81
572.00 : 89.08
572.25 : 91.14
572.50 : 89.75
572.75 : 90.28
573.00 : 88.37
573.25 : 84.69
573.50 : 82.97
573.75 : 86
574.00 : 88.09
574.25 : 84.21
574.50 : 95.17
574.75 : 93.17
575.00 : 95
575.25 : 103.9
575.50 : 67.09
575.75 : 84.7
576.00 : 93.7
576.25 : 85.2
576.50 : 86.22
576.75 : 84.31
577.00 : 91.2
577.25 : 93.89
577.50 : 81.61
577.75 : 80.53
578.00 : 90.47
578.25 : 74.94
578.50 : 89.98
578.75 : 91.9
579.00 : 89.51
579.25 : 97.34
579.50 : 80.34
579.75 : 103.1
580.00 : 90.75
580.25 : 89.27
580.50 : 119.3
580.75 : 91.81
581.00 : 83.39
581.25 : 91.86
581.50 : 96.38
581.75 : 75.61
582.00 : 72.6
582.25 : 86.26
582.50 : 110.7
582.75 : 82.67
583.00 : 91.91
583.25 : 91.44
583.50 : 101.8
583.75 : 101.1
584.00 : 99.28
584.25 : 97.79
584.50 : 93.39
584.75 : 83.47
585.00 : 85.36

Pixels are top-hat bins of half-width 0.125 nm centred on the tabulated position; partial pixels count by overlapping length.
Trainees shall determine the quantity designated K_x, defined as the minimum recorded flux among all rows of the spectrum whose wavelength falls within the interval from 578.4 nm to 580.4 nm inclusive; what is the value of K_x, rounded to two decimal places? 80.34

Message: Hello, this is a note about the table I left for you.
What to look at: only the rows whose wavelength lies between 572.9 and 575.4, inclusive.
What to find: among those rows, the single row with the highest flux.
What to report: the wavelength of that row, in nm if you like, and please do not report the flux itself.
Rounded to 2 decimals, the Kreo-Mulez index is 575.25 nm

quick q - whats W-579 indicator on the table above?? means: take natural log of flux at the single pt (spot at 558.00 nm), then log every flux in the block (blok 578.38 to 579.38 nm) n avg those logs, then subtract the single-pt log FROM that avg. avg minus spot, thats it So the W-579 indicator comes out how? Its -0.08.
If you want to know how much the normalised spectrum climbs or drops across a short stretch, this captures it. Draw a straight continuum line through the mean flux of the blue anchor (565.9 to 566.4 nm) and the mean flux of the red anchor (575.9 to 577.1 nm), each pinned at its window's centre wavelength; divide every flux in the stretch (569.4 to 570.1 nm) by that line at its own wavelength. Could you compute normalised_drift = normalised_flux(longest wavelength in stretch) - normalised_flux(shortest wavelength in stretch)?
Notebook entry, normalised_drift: -0.20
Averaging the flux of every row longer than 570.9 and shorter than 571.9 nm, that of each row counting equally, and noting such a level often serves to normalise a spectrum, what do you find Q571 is 95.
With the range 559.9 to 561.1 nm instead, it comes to 86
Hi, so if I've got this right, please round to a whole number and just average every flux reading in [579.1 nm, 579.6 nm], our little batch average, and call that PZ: 89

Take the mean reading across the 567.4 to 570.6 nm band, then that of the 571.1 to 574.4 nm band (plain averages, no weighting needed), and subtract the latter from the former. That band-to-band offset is -0.4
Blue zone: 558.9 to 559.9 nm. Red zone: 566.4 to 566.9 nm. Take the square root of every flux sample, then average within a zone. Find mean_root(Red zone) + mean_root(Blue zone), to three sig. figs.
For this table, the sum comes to 19.5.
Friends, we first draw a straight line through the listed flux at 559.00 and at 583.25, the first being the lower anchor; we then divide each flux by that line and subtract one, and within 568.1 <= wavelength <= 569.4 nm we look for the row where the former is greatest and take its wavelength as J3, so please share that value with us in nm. 569.00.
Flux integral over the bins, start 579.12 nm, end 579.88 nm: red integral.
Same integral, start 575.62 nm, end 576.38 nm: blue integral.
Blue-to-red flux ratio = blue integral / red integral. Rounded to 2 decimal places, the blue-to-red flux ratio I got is 0.94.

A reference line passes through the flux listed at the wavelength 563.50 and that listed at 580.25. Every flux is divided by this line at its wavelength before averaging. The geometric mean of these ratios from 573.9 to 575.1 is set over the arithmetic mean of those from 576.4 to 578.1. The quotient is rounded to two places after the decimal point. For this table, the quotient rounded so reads 1.06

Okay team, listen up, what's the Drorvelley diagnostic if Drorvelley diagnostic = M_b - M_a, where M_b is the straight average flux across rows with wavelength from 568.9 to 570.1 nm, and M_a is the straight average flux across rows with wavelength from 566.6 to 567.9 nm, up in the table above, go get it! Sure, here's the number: 12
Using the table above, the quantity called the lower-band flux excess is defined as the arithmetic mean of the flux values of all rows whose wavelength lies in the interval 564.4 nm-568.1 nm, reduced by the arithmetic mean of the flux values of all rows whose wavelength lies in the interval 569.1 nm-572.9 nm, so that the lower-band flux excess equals -4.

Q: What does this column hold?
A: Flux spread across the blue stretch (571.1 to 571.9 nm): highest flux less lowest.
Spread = 18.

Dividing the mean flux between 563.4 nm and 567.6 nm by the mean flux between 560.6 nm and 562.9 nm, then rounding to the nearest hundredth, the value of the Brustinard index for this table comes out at 0.81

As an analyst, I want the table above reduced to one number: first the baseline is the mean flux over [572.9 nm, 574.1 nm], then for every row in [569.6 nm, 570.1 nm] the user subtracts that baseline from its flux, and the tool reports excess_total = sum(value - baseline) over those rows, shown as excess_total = 20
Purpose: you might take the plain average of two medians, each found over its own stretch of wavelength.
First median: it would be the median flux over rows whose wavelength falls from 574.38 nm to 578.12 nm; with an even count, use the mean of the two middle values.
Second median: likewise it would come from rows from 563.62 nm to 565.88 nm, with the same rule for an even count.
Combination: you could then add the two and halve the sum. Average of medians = 92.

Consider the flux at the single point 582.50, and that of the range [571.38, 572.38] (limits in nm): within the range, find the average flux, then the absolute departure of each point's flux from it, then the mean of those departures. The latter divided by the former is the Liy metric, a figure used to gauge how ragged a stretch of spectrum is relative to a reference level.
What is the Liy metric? 0.045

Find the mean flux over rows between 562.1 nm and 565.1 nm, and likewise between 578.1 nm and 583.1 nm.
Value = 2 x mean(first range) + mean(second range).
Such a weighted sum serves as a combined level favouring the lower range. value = 295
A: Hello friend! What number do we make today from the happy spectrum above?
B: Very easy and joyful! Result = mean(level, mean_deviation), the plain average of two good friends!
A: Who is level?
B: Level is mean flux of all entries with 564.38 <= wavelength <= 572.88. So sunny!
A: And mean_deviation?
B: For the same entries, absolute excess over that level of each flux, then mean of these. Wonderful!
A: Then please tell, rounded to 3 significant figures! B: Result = 48.9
